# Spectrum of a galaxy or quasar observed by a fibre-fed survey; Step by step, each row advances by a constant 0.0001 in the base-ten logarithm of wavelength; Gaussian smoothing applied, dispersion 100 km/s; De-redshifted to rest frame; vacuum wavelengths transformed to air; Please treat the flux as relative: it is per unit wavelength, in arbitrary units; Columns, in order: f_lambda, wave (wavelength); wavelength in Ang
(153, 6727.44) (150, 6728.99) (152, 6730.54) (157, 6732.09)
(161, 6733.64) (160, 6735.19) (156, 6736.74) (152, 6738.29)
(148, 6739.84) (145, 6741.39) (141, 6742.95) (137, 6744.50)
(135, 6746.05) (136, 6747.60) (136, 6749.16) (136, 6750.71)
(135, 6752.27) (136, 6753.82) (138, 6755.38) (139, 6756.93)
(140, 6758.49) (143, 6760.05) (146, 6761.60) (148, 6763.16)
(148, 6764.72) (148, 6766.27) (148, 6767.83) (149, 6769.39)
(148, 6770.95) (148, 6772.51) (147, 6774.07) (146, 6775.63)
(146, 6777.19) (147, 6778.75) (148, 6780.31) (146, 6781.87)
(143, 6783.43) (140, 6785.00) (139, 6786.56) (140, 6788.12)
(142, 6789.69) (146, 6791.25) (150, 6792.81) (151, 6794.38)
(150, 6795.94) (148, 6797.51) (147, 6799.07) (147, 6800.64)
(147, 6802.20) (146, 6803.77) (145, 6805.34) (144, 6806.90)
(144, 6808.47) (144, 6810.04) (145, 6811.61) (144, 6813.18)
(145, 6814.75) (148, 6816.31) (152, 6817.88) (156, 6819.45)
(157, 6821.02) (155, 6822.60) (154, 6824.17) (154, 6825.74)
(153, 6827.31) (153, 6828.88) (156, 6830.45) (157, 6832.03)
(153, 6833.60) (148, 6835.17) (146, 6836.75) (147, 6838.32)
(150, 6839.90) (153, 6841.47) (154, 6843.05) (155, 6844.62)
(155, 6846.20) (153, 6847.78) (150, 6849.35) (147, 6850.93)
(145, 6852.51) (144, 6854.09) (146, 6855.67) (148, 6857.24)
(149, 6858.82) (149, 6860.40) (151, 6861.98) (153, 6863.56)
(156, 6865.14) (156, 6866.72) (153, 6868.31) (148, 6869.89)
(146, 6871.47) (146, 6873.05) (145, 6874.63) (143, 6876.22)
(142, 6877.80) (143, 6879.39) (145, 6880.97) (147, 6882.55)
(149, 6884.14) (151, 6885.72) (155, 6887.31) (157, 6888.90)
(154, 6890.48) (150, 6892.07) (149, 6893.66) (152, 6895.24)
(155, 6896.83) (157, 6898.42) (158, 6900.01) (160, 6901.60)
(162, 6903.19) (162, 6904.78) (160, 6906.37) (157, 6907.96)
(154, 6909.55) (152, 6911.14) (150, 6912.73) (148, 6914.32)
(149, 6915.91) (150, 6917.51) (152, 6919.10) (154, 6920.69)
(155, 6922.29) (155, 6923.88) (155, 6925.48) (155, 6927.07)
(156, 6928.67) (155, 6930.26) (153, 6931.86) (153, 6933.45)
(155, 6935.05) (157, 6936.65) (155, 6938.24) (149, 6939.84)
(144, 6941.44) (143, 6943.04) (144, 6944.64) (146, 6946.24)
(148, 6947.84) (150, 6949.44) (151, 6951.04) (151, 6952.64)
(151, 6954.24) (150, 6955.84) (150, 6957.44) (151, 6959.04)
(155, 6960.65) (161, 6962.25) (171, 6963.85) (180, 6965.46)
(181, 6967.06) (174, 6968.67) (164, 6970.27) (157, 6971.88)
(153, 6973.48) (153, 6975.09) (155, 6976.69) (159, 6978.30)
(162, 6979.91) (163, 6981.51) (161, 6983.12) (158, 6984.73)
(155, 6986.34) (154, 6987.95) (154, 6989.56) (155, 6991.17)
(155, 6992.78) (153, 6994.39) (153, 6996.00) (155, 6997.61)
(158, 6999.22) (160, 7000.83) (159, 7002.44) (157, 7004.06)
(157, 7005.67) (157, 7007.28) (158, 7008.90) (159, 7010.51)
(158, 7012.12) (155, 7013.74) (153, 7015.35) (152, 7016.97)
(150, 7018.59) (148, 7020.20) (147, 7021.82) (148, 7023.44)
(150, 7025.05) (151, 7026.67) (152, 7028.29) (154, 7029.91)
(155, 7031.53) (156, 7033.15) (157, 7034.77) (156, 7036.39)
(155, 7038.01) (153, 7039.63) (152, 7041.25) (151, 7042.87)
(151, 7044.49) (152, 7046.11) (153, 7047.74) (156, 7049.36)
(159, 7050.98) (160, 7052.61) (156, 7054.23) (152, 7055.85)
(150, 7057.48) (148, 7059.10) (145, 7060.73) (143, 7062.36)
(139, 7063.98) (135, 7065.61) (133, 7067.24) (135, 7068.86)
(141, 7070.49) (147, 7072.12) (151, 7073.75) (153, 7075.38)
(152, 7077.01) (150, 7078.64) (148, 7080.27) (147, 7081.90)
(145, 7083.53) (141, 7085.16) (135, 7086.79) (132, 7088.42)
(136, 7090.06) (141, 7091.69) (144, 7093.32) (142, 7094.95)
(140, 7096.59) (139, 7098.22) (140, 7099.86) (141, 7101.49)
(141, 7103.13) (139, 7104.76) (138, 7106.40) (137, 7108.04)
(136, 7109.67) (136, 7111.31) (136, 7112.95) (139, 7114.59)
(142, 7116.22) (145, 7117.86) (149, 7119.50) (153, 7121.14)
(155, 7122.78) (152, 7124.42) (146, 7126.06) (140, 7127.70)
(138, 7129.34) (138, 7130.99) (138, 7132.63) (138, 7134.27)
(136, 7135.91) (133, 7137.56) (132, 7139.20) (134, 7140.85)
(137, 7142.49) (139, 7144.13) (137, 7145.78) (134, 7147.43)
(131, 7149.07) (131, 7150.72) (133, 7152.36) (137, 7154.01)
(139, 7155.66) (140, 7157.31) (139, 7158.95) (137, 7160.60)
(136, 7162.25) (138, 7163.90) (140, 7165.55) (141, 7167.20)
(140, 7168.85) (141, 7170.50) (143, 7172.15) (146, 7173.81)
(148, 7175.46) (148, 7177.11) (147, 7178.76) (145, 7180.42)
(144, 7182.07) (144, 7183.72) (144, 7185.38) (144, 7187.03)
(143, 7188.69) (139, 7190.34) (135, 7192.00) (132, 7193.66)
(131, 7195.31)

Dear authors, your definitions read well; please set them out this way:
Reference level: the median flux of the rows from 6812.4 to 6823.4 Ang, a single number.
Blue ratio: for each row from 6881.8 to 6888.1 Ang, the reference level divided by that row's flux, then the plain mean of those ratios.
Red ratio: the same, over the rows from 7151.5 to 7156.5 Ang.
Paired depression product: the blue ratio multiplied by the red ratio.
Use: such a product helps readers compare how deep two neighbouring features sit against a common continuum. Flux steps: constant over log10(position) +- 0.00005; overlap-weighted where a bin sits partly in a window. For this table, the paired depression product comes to 1.13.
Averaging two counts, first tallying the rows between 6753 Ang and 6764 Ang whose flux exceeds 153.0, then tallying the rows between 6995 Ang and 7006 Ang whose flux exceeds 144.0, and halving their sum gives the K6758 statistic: 3.5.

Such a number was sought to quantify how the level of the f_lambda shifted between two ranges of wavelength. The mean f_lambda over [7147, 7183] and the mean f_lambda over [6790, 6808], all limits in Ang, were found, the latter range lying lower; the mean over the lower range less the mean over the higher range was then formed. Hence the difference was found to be 7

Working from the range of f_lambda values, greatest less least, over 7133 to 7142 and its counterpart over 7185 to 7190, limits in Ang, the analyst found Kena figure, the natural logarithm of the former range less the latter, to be 1.6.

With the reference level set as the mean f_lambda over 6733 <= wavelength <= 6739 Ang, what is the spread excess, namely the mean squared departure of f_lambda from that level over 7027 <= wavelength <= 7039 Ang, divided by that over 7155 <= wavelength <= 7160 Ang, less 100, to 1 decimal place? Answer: -100.0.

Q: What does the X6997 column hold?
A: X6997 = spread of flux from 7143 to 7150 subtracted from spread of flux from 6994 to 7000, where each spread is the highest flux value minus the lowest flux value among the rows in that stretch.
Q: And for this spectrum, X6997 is -3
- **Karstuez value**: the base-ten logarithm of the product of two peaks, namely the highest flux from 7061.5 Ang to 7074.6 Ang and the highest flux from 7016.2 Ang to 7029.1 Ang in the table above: 4.361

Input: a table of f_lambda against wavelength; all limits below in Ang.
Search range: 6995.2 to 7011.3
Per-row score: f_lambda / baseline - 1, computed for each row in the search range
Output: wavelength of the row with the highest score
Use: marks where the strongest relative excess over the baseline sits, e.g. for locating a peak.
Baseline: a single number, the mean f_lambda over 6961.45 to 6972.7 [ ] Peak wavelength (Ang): 7000.83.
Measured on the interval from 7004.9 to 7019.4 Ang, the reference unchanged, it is 7010.51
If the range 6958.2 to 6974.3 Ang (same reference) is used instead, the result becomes 6967.06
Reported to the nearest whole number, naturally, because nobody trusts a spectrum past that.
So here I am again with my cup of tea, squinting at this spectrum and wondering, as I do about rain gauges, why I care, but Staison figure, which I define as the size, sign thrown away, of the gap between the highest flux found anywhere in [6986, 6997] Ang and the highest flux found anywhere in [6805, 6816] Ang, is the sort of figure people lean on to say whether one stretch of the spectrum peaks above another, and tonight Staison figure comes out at 10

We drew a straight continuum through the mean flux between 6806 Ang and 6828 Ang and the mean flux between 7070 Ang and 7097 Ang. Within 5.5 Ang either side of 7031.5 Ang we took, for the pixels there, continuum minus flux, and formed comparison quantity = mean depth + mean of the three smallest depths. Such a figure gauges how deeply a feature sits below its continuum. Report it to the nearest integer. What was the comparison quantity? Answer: -21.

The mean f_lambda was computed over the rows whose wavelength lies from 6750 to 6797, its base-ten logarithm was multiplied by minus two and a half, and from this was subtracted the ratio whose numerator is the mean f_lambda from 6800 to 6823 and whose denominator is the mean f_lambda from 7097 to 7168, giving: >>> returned -6.46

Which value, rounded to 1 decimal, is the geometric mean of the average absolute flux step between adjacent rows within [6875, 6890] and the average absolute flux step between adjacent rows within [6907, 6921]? 1.9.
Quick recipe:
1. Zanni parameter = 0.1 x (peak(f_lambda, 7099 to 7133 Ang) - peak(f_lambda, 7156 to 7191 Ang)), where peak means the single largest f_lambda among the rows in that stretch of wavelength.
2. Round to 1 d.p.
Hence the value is 0.7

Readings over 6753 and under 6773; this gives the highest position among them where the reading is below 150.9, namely 6772.51 Ang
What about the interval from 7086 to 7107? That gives 7106.40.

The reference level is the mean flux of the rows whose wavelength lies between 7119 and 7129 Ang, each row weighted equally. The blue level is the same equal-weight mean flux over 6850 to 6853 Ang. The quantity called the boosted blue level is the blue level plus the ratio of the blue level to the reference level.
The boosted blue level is 147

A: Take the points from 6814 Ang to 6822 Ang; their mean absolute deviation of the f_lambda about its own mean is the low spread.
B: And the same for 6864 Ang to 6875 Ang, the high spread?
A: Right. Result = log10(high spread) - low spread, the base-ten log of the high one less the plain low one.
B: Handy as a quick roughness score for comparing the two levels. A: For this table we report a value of -3.4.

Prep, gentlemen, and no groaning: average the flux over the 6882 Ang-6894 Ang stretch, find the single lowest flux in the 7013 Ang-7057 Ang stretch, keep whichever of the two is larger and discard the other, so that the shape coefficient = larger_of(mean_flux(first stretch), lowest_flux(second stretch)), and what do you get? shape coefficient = 152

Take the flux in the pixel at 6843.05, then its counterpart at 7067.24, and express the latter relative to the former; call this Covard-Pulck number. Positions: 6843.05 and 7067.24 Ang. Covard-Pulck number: 0.86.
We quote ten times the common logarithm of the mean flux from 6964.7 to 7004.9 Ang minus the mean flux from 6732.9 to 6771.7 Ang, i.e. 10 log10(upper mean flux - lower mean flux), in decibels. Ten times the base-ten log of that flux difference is 11.8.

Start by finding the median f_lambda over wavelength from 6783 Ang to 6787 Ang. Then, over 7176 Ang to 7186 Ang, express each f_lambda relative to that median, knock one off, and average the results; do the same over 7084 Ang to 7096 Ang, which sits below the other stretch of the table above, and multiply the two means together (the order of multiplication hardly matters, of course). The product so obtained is -0.0003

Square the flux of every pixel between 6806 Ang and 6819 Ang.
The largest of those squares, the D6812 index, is 23104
